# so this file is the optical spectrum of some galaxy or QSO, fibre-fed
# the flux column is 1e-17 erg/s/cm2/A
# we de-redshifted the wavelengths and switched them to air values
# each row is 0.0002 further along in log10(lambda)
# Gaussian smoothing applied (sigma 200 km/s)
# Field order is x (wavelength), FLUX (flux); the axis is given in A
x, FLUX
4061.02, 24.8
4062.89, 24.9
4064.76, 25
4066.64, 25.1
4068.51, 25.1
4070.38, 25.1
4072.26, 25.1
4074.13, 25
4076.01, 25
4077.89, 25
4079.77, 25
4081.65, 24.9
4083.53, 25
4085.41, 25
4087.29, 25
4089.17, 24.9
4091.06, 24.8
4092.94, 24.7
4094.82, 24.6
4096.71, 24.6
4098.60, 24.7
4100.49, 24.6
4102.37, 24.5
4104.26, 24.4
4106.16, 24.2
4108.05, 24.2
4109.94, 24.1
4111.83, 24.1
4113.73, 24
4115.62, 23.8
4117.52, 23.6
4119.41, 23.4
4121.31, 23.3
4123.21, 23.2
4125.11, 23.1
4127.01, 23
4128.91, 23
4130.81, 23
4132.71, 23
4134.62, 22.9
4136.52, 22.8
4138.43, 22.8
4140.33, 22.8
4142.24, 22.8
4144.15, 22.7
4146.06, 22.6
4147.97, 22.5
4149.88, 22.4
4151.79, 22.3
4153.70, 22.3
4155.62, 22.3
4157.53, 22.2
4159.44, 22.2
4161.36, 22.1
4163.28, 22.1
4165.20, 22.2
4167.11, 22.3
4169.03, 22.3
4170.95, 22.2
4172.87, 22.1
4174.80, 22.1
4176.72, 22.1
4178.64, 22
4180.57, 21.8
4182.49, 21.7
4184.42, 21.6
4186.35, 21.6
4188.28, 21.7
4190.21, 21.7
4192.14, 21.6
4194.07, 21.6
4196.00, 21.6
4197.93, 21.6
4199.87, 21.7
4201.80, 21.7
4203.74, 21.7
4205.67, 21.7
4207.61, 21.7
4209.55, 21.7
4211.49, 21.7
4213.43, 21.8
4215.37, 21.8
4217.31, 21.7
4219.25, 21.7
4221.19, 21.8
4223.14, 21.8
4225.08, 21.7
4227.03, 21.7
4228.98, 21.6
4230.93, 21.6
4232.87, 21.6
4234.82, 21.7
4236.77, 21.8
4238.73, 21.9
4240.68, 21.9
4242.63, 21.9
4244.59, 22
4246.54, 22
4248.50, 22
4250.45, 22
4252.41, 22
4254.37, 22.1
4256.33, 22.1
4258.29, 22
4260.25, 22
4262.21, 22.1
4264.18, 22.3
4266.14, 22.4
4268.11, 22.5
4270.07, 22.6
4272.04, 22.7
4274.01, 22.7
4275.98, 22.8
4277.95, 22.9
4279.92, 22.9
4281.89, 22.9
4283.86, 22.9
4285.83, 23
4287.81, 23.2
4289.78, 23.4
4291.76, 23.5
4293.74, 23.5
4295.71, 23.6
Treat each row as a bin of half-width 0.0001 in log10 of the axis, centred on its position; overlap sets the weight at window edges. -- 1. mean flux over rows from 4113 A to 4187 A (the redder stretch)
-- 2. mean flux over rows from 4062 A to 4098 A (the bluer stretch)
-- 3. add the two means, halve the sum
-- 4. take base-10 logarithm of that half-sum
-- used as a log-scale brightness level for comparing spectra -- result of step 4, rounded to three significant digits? 1.38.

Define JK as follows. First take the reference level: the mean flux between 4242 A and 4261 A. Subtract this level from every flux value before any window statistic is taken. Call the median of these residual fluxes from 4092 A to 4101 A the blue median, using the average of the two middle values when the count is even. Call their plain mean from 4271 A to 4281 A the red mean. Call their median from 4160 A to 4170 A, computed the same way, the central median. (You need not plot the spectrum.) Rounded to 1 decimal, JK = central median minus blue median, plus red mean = -1.6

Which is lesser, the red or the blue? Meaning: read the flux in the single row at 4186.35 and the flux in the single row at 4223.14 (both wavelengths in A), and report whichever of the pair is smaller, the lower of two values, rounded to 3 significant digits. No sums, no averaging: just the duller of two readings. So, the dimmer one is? 21.6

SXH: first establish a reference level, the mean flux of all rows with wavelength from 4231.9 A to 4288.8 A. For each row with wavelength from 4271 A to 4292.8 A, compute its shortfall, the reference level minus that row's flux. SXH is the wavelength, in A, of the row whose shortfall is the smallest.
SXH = 4291.76 A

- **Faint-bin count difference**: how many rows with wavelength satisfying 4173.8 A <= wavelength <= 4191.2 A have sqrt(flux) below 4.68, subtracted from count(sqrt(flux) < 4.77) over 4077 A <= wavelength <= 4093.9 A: -6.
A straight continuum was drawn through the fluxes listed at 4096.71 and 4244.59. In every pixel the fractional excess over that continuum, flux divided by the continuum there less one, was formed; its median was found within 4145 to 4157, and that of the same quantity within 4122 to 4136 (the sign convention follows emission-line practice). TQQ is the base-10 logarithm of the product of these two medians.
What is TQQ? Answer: -2.7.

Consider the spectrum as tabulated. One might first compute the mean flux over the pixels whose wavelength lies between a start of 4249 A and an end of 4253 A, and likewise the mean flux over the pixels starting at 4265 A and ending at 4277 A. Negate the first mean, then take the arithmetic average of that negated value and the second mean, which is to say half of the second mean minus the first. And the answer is 0.3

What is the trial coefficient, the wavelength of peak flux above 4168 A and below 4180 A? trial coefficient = 4169.03 A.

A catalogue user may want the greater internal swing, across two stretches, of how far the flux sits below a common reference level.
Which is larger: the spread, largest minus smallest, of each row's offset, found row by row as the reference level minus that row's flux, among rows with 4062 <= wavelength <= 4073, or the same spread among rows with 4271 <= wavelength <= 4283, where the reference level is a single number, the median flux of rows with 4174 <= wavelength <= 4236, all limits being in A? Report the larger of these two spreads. 0.20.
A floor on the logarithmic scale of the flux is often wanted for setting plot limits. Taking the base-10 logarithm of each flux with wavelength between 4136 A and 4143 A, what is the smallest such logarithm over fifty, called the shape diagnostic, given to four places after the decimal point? 0.0272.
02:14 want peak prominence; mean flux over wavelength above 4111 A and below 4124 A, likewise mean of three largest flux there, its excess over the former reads 0.34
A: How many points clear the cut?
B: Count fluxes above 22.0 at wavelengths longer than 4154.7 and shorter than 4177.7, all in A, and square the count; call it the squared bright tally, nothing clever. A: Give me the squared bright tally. 144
